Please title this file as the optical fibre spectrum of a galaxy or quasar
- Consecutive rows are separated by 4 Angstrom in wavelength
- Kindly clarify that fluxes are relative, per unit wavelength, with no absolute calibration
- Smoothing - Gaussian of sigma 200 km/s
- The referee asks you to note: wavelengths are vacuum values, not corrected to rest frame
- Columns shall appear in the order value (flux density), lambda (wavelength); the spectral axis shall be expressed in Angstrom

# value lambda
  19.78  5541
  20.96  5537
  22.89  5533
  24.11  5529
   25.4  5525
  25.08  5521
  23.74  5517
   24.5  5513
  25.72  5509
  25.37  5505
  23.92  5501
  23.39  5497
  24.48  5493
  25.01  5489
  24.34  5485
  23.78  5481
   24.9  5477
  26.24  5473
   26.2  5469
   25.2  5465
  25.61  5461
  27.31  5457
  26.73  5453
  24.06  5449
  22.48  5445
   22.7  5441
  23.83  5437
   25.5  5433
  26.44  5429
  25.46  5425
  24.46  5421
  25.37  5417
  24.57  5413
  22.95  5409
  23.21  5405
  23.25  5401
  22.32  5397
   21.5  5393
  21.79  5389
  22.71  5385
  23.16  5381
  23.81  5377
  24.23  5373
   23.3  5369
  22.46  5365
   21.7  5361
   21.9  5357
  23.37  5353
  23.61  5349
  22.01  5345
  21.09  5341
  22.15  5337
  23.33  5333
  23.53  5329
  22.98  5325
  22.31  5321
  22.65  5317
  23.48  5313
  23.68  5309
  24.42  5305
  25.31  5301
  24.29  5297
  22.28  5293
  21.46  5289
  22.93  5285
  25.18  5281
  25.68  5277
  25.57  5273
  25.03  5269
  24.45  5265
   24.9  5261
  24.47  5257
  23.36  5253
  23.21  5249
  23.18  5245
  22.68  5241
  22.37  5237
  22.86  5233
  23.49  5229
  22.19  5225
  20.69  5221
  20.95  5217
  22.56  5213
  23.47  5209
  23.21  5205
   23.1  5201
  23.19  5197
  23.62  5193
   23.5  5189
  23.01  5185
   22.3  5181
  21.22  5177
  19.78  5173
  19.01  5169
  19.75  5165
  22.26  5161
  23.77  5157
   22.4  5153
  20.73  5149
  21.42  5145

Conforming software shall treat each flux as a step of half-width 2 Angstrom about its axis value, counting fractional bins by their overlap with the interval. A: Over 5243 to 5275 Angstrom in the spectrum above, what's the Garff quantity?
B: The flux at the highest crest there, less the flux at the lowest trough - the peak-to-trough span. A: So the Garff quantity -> 2.4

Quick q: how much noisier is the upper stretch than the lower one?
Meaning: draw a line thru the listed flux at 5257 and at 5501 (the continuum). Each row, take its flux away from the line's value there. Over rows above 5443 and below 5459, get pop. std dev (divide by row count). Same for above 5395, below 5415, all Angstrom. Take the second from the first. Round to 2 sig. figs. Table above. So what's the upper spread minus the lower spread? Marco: 1.2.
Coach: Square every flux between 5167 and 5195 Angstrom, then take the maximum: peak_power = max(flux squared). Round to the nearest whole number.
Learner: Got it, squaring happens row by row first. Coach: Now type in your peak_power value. 558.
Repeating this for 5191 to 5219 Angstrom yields 558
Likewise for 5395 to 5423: 644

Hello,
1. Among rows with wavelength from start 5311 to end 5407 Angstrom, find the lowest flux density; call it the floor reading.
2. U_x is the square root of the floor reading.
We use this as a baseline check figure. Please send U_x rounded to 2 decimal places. 4.59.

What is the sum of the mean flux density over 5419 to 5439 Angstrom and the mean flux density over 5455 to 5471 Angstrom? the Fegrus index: 51.2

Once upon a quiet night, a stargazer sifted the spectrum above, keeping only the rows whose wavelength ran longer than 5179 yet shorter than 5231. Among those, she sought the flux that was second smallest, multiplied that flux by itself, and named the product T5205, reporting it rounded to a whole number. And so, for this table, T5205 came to 439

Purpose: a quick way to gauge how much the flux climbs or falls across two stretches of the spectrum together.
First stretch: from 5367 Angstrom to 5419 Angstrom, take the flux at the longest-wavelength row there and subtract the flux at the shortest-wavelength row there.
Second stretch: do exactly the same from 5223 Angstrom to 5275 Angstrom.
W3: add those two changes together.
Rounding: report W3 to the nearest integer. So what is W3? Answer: 5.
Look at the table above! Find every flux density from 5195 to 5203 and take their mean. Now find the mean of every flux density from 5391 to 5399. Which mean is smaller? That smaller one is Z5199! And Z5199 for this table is 21.9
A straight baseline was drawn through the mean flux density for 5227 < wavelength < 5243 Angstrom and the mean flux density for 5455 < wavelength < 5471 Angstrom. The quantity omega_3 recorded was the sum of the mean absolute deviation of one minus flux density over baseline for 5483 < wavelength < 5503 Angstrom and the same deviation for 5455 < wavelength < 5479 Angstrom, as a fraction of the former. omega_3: 2.33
